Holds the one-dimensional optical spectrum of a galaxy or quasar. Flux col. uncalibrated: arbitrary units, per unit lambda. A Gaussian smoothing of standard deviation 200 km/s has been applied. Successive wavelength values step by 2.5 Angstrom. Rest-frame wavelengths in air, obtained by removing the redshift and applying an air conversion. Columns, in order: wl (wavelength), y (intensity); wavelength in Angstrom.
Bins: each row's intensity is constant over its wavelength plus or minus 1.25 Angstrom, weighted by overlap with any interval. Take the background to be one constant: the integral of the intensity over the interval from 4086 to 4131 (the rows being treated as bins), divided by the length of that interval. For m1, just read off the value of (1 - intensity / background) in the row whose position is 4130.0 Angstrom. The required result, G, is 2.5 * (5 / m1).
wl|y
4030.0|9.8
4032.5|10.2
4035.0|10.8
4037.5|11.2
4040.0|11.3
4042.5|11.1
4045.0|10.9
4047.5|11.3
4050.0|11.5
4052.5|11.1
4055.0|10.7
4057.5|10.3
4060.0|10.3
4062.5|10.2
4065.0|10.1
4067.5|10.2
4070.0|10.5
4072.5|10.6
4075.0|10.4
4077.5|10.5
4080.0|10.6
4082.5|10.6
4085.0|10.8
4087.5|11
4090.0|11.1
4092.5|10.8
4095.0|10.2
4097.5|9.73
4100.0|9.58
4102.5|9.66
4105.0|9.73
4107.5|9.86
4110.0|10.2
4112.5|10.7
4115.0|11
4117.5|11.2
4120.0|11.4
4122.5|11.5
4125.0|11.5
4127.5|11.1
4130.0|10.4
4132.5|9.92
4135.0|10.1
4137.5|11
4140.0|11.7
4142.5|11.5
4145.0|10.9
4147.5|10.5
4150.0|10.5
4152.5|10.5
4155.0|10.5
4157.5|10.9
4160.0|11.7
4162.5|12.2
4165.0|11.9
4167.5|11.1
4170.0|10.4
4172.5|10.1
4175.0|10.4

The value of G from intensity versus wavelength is 681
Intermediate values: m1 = 0.018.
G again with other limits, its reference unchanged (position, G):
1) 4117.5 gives -219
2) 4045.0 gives -433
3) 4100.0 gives 131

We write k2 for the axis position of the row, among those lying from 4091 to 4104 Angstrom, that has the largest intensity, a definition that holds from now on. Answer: 4092.5 Angstrom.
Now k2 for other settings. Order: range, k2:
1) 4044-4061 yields 4050.0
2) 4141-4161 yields 4160.0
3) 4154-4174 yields 4162.5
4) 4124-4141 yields 4140.0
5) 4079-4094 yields 4090.0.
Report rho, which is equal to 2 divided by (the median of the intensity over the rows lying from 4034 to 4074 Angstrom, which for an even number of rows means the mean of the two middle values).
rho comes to 0.186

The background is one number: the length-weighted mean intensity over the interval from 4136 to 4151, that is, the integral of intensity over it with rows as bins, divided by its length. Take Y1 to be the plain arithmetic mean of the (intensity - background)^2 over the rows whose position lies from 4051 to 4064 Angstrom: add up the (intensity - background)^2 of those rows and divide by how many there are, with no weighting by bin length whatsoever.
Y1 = 0.35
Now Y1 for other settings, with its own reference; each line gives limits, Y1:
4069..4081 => 0.25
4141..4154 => 0.21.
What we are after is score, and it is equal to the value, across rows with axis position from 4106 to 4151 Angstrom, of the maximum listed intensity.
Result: 11.7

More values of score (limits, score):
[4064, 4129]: 11.5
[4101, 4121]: 11.4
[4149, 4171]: 12.2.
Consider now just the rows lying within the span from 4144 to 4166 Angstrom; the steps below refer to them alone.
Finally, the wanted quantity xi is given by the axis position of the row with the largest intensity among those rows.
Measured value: 4162.5 Angstrom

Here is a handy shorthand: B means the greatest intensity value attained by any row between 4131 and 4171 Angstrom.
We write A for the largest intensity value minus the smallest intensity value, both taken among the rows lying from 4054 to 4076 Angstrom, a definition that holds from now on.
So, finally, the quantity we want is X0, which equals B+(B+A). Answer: 25.0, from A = 0.60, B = 12.2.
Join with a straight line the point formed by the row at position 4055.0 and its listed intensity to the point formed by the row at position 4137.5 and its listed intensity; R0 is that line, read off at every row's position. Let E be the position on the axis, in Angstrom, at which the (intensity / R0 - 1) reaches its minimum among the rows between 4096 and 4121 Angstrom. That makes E 4100.0 Angstrom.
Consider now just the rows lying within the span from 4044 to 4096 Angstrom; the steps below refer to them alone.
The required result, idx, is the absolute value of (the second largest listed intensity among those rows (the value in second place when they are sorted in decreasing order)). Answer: 11.3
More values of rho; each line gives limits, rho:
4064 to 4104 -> 0.190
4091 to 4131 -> 0.190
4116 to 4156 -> 0.183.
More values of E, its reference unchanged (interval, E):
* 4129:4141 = 4132.5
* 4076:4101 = 4100.0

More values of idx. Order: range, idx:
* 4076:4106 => 11.0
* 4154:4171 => 11.9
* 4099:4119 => 11.0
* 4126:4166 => 11.9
